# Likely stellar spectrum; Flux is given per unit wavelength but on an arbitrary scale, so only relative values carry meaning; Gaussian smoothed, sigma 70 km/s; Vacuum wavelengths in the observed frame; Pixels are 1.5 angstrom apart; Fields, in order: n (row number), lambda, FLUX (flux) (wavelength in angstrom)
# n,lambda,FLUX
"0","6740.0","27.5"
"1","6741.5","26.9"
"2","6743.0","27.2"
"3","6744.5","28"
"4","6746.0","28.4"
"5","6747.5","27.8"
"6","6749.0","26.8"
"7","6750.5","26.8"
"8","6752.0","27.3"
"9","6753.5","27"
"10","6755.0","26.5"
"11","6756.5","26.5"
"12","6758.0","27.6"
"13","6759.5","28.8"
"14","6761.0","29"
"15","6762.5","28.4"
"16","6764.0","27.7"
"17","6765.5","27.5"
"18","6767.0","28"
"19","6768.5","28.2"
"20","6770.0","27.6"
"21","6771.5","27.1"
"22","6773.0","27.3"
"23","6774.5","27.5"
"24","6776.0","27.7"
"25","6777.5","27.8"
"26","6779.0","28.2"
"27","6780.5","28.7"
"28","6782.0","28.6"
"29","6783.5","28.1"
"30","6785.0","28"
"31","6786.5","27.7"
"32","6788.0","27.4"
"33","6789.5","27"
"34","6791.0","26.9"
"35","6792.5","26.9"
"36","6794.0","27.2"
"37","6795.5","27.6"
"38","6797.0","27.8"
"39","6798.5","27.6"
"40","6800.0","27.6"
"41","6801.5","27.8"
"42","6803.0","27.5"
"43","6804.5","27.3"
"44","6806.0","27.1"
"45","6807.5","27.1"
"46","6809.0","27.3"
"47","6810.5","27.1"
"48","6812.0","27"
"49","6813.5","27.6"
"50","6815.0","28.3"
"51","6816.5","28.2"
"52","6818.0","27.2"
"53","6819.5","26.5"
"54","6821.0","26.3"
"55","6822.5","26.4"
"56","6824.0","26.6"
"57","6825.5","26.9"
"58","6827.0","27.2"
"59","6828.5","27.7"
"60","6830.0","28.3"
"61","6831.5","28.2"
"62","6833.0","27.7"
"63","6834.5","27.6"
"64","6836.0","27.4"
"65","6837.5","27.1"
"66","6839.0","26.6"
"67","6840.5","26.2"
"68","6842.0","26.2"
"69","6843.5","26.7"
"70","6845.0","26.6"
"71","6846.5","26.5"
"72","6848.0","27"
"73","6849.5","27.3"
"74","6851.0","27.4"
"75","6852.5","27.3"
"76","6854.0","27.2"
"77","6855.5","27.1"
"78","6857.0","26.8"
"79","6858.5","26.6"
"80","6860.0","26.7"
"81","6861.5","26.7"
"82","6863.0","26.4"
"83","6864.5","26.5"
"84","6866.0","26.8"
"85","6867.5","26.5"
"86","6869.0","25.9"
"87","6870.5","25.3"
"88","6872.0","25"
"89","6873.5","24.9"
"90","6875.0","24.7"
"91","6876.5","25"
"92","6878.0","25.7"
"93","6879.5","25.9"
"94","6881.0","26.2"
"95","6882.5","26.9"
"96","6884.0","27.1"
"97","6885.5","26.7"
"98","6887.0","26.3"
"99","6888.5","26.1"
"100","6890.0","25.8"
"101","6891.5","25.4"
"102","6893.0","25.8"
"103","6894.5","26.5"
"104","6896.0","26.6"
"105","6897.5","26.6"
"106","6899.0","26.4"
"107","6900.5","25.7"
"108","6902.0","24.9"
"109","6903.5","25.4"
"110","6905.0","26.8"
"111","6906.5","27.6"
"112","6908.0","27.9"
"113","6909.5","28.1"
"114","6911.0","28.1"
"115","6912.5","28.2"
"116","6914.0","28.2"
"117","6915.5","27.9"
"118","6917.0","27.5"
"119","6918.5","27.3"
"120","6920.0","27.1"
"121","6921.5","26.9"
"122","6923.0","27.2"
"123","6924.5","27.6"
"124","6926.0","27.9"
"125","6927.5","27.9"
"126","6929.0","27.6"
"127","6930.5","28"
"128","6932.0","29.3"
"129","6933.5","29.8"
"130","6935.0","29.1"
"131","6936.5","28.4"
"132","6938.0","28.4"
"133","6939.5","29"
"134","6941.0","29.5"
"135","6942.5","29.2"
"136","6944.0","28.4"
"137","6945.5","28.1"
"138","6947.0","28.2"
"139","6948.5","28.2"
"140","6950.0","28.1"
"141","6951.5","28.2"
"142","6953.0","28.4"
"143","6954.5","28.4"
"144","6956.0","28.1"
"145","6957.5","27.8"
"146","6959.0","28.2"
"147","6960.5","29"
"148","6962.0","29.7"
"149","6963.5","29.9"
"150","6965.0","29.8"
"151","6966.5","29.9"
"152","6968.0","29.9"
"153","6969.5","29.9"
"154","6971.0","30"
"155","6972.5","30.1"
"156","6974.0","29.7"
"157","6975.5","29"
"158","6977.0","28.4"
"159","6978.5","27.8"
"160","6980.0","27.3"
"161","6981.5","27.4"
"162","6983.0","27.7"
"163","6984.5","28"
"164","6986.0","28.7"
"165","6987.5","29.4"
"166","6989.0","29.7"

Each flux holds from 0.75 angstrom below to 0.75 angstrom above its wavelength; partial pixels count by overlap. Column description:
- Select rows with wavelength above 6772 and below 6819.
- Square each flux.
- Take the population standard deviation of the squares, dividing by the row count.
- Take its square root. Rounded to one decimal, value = 5.1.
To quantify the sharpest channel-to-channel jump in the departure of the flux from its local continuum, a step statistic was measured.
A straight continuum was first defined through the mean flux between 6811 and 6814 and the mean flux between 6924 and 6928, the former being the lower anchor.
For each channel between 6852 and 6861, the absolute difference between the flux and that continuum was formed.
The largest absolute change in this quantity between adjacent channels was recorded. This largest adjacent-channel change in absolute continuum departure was 0.31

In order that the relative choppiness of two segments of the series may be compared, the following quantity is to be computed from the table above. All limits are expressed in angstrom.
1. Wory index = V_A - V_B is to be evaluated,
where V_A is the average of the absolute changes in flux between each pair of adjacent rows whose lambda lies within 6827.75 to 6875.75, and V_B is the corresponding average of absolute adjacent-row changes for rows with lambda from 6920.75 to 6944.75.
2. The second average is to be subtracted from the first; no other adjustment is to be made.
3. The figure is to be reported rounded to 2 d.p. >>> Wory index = -0.22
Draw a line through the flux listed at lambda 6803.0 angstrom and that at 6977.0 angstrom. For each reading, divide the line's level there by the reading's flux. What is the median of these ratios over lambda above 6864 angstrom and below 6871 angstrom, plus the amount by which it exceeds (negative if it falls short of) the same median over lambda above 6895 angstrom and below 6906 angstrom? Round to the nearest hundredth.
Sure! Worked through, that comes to 1.04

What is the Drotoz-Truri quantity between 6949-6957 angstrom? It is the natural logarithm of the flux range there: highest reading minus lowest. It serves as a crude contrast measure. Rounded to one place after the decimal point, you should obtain -1.2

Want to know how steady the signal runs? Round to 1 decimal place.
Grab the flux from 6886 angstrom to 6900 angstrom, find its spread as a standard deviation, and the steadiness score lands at 0.4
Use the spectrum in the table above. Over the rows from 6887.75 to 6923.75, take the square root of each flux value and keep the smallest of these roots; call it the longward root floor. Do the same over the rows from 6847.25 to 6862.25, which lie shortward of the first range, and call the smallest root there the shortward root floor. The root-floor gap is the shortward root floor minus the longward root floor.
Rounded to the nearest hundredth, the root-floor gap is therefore 0.17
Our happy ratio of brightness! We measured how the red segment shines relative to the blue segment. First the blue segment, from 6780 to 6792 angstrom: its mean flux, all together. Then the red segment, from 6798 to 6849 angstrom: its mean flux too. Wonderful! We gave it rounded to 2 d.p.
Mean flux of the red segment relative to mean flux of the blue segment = 0.98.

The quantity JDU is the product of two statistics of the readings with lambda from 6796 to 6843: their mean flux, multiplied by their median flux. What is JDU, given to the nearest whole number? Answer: 744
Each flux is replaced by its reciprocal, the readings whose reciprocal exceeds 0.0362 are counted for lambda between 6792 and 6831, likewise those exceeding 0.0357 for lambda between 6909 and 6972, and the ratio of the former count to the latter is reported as 1.7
